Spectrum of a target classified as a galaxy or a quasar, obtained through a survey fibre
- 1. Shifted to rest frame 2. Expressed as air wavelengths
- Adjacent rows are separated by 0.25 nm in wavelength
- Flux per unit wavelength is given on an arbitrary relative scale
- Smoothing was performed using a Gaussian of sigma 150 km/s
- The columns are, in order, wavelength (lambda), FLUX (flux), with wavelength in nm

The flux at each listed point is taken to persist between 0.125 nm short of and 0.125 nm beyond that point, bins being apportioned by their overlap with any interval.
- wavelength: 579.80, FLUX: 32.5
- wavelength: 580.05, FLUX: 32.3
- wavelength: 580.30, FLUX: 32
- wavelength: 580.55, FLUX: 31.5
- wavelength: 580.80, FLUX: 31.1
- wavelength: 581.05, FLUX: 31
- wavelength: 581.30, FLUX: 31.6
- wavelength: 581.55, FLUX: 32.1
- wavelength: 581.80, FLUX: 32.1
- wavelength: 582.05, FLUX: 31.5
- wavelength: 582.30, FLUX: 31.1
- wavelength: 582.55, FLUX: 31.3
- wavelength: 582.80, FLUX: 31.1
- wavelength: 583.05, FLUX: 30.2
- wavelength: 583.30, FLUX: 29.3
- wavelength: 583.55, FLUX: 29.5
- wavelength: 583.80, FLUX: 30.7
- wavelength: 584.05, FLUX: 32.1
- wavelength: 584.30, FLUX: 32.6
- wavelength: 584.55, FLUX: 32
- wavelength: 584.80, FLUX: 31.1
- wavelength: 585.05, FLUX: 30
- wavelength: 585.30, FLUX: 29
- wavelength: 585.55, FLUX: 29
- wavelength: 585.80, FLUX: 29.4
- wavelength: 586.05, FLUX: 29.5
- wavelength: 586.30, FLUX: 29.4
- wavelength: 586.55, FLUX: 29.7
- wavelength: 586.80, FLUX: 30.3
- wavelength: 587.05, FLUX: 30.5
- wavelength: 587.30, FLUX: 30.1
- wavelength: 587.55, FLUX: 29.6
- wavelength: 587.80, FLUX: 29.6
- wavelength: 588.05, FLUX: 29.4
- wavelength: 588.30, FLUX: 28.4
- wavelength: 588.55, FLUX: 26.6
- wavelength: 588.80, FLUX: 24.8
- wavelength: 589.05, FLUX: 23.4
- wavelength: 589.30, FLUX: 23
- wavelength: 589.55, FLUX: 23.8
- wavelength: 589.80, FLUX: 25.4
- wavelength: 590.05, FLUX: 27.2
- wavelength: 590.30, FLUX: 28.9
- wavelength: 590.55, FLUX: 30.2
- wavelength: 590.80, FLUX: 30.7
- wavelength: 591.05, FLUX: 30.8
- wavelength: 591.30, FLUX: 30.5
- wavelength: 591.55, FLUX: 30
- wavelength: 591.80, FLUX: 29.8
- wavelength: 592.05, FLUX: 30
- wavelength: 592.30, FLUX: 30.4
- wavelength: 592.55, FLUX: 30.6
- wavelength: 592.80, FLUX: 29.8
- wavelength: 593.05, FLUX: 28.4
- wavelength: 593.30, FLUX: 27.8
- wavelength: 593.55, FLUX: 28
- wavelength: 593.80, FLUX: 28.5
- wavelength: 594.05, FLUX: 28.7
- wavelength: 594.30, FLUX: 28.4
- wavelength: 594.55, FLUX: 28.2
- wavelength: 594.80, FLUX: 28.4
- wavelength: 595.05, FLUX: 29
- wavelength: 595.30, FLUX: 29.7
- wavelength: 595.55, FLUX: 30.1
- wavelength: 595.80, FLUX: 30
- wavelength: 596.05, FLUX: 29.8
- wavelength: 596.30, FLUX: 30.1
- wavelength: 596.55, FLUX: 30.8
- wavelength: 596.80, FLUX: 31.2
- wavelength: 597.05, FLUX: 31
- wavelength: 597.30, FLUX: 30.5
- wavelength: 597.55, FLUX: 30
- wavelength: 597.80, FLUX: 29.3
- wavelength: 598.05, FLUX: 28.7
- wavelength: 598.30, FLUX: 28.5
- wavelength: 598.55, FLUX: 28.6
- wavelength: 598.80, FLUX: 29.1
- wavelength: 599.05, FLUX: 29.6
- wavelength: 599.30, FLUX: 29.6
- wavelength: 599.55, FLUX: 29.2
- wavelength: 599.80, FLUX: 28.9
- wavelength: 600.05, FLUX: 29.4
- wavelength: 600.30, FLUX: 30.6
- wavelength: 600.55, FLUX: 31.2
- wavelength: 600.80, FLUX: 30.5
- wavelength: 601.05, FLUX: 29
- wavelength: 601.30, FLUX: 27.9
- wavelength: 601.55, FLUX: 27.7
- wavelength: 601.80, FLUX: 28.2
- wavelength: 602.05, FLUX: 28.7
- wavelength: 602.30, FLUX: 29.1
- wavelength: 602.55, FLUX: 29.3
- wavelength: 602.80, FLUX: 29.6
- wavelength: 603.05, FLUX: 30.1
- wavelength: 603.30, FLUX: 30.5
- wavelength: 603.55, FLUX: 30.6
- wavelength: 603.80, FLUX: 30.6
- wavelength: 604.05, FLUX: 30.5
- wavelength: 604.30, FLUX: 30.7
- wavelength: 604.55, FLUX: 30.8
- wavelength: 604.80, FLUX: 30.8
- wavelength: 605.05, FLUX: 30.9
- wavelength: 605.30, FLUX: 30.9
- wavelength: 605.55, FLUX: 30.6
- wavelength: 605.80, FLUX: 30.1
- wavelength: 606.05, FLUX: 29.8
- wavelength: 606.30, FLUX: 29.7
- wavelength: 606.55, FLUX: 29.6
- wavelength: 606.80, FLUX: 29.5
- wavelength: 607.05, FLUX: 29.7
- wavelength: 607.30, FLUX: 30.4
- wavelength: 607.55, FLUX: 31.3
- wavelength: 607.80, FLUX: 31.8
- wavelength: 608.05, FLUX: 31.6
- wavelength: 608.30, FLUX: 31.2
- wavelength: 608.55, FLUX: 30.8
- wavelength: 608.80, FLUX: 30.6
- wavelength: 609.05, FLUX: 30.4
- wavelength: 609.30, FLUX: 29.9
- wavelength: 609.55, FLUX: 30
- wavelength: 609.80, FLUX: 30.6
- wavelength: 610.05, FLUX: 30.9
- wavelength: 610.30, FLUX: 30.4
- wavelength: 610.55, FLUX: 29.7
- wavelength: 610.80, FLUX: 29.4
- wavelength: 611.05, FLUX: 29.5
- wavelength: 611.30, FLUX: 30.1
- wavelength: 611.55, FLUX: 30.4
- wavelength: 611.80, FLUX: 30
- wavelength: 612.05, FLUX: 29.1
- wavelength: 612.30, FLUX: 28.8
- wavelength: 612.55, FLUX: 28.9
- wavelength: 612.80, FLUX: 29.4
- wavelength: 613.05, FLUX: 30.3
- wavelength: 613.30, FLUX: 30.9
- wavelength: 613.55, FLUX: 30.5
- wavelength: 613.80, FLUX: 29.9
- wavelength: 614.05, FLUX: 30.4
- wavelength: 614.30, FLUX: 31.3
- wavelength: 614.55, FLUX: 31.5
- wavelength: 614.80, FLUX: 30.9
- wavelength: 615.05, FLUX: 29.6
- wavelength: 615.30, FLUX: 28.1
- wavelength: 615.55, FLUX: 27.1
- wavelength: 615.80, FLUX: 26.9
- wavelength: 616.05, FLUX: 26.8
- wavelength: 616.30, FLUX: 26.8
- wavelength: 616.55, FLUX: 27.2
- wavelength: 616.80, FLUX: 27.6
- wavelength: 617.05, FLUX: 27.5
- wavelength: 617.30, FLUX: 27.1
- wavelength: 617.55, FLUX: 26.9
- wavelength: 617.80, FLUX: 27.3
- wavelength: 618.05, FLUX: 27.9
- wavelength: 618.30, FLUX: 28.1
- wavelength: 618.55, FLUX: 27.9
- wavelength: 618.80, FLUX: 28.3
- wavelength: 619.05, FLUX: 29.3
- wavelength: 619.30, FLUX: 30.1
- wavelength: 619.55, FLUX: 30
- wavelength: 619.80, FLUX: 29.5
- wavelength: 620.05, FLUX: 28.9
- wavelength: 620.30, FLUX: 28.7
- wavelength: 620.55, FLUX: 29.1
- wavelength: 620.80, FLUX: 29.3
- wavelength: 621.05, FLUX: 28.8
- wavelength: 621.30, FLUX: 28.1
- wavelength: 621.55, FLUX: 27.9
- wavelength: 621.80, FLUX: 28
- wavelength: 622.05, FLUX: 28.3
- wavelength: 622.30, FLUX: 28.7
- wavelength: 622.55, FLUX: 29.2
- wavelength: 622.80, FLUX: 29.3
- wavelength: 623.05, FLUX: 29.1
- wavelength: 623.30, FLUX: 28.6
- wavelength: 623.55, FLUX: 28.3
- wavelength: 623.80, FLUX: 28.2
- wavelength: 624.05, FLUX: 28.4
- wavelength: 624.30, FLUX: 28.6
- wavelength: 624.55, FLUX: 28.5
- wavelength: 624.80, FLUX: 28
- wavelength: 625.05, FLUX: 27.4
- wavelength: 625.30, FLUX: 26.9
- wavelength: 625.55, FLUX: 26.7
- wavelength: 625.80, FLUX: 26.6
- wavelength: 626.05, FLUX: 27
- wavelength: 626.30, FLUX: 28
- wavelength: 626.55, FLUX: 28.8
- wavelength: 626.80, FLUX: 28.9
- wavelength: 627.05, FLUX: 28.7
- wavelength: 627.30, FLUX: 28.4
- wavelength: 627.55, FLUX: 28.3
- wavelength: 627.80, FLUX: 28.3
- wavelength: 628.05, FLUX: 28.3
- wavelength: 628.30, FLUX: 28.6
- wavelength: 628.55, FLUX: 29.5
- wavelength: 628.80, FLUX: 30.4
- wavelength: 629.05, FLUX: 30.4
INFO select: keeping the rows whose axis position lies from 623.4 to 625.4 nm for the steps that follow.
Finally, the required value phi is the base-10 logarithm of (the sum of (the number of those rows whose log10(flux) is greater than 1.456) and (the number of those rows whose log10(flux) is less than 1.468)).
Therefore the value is 0.95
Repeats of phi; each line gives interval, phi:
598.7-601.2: 1.15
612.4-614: 0.85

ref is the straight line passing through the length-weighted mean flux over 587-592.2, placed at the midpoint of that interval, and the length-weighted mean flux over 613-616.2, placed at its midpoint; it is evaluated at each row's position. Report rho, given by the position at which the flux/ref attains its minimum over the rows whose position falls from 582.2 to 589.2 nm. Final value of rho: 589.05 nm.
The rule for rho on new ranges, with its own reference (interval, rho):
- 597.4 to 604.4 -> 601.55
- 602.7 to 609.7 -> 606.80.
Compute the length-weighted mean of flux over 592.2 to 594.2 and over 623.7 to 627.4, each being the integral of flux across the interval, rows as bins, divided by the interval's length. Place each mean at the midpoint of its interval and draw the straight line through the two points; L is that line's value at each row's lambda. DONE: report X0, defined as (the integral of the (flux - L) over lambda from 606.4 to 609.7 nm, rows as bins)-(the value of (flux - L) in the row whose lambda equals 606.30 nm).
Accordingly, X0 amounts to 5.5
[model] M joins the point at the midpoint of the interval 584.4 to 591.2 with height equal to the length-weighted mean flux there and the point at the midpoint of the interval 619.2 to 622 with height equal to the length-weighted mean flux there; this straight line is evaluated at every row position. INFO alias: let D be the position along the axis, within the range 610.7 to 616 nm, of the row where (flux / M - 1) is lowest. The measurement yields 615.80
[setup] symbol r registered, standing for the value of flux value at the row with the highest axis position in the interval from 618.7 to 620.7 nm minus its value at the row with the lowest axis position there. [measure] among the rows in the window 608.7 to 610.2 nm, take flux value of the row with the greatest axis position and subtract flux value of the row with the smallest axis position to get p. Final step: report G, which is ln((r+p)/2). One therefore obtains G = -0.60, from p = 0.3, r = 0.8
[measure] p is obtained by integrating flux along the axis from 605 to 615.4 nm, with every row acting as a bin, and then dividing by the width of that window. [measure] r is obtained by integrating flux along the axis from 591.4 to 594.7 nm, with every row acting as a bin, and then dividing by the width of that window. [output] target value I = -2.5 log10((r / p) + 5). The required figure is -1.939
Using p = 30.2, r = 29.1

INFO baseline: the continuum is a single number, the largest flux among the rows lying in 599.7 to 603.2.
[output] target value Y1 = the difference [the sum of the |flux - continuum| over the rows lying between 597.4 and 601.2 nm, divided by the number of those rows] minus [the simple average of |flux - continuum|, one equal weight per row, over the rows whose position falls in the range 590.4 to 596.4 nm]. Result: 0.0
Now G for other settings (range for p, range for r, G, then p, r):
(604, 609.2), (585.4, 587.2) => -0.36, -0.1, 1.5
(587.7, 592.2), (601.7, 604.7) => 0.41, 0.4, 2.6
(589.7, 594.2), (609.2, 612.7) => 0.14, 3.3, -1.0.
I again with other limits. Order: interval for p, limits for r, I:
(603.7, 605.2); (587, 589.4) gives -1.926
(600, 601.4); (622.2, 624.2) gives -1.939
